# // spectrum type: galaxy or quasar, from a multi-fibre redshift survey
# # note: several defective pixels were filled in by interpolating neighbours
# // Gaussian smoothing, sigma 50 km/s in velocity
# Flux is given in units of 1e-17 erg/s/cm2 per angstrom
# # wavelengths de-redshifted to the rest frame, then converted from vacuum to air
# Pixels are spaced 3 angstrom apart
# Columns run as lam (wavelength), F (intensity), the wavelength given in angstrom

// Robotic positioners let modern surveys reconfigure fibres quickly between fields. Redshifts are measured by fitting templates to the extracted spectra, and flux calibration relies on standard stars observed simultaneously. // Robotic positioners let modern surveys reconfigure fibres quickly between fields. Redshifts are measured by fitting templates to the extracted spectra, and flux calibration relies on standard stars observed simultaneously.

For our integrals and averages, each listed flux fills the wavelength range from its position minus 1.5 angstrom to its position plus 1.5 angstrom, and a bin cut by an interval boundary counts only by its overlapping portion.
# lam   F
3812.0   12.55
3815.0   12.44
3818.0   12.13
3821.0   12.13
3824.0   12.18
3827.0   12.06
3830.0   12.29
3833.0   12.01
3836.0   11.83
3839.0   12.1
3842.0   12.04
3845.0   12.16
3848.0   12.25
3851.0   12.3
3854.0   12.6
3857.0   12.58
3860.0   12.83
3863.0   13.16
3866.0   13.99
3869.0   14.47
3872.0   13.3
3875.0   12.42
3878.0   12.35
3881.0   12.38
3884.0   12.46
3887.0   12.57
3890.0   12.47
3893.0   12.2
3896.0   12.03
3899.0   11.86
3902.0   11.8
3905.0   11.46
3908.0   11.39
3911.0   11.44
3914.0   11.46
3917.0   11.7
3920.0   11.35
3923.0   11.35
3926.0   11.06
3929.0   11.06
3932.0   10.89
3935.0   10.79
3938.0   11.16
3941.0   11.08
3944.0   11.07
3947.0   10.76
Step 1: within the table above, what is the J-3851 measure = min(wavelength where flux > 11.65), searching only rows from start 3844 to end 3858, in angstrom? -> 3845.0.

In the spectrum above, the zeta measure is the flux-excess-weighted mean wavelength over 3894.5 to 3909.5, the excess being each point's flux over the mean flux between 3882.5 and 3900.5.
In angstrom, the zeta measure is 3903.8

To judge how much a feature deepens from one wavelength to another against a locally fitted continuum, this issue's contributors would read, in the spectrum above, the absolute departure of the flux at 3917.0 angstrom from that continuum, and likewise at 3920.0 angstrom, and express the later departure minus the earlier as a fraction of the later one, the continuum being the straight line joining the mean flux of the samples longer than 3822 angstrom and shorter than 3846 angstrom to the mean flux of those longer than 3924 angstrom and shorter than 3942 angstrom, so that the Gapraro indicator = -1.62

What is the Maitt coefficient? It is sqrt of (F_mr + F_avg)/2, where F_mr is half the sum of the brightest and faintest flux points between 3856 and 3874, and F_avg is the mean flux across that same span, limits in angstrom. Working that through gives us 3.7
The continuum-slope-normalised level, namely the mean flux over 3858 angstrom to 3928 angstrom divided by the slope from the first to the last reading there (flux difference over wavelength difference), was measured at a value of -456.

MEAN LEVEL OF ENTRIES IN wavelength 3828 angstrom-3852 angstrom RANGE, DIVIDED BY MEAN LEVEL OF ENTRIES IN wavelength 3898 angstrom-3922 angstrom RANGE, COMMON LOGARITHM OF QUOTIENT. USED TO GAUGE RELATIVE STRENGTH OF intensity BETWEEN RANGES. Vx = 0.021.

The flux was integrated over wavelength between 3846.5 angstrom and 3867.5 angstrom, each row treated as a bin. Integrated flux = 269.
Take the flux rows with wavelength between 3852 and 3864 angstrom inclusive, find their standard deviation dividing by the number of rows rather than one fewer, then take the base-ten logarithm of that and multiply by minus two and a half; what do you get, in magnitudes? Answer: 1.6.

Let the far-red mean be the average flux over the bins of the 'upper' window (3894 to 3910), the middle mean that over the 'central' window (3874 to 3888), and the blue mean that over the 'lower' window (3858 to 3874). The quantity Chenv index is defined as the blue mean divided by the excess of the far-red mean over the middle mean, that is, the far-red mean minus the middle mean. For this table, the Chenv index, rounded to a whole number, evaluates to -19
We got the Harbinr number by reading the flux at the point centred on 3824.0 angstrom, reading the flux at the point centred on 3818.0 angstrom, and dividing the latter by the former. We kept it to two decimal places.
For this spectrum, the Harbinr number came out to 1.00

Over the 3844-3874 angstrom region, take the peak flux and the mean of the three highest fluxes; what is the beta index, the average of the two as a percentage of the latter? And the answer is 102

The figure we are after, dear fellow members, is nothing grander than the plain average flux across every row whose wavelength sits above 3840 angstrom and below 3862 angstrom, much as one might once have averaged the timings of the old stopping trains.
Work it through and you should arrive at 12.4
